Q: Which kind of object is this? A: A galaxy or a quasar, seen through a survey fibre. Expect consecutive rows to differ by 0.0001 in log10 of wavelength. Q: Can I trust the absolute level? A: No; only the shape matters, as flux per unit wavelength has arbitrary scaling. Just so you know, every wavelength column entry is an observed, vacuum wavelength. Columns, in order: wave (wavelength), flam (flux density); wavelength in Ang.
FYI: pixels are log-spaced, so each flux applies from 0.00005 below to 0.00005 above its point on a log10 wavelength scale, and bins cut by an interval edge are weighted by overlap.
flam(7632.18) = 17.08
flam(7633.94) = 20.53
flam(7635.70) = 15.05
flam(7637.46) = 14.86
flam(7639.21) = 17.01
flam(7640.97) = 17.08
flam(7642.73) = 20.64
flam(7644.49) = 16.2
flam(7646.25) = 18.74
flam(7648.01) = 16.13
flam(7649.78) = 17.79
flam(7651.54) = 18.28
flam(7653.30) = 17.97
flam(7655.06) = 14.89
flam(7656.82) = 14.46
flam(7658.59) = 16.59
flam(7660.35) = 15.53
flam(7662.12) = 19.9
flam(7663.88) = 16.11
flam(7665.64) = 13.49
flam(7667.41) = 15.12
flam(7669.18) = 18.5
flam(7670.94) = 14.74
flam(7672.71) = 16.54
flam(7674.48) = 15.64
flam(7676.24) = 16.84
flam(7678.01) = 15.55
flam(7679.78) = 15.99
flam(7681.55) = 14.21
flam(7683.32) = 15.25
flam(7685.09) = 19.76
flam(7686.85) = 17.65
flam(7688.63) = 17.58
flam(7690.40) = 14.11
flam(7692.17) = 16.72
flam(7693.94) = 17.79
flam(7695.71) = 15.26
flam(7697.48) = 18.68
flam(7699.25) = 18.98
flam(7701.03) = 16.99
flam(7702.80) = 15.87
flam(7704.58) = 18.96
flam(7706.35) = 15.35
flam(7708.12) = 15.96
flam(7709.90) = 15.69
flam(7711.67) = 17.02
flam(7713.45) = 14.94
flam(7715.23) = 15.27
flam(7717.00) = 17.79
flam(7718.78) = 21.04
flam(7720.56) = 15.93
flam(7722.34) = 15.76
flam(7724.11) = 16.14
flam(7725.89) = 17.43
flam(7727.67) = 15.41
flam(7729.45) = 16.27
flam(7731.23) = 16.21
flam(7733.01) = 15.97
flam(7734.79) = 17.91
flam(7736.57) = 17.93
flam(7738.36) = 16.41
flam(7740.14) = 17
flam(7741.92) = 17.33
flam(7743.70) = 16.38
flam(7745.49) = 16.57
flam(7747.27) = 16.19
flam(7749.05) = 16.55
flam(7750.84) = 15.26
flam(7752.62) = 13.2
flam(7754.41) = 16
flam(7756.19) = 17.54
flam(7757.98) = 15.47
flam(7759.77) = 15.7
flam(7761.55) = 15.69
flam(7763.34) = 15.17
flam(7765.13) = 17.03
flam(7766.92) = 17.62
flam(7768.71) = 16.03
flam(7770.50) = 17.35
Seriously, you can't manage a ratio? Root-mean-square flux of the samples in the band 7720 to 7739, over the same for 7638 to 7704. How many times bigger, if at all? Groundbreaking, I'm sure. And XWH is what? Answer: 0.98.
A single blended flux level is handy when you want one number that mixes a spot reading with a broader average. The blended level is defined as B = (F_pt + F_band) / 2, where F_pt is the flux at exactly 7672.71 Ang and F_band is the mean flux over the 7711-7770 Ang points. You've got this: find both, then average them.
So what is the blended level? 16.5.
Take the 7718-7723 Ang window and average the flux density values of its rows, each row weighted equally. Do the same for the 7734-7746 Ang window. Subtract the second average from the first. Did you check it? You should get 0.5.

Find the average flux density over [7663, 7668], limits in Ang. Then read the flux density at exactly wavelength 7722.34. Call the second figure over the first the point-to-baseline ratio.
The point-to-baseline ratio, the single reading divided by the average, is 1.06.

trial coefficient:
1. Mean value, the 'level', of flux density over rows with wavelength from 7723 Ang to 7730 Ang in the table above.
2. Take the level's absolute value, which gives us 16.3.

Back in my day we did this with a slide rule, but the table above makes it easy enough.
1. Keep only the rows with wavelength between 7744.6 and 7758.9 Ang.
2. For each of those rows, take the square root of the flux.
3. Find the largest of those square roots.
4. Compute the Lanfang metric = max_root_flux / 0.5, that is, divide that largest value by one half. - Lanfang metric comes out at 8.4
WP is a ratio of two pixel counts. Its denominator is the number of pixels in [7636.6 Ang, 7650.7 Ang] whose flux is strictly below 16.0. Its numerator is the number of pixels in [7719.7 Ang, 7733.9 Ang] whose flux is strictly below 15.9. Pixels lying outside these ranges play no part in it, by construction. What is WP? 2.00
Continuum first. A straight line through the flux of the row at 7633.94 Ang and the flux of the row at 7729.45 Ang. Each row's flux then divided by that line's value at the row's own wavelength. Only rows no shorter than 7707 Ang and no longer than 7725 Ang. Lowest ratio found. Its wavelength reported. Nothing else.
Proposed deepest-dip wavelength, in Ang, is 7713.45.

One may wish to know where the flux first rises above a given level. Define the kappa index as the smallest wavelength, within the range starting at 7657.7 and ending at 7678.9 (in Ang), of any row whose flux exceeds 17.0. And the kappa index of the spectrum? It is 7662.12 Ang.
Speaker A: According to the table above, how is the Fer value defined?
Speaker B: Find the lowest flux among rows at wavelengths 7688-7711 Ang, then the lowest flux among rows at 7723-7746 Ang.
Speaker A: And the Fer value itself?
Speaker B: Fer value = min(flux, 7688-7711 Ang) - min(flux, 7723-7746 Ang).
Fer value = -1.3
